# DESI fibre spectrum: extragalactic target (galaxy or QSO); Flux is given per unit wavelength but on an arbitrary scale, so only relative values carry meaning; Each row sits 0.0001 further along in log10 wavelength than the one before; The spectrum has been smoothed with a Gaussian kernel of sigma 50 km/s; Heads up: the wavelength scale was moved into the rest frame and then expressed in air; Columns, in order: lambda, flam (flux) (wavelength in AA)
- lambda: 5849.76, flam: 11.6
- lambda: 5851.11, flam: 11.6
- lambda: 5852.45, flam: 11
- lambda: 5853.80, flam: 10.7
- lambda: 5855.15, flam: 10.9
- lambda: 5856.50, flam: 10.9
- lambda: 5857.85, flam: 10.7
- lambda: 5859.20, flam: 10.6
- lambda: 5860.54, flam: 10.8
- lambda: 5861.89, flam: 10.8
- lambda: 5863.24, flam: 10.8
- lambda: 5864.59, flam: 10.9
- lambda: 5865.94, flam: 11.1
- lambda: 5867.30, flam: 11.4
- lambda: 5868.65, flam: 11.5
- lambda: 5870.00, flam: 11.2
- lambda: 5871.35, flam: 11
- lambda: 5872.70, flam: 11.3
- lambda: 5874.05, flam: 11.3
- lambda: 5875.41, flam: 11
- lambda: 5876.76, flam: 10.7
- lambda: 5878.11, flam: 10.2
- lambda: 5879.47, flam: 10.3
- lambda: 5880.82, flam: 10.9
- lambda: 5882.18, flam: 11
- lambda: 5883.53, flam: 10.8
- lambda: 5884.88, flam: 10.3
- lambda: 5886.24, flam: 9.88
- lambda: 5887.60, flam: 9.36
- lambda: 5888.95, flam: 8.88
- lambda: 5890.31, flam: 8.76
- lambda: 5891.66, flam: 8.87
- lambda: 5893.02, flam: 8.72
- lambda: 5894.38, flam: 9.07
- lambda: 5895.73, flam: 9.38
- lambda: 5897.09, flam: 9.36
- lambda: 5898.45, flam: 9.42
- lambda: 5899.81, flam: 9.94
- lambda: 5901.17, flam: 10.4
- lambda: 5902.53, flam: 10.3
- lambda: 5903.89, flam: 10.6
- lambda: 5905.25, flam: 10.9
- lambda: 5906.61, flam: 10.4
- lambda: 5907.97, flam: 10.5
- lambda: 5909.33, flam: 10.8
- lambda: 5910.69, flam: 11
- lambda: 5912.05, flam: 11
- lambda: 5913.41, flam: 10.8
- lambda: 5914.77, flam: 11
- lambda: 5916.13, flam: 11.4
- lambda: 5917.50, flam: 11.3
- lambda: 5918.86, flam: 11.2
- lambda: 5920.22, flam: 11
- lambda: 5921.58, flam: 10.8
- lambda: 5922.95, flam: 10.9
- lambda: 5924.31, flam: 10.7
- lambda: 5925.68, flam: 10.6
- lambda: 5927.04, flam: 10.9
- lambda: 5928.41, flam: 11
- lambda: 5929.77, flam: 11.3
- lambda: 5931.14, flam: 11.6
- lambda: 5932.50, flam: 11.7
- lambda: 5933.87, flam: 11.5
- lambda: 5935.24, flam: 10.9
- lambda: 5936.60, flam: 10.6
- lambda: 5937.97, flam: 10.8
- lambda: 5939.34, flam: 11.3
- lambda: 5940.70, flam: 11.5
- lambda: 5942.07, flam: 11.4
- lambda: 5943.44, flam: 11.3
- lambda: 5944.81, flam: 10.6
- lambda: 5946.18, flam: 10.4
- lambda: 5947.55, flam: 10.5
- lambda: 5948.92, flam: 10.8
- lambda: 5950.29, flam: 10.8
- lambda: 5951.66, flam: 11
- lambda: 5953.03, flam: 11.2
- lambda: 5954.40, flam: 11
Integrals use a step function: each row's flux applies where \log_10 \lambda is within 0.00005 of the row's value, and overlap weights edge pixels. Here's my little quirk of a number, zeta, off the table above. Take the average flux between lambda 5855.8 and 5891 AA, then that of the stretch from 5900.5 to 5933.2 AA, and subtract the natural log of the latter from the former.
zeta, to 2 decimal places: 8.24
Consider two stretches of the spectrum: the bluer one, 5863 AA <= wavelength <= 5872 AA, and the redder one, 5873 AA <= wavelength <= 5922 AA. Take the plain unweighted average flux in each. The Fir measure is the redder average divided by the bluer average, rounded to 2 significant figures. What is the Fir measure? 0.93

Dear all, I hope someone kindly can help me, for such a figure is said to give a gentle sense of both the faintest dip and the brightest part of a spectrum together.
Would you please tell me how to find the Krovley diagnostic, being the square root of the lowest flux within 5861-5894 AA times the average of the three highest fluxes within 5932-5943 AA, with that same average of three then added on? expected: 21.6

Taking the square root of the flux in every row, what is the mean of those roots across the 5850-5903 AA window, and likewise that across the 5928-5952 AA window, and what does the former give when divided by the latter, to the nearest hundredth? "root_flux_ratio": 0.97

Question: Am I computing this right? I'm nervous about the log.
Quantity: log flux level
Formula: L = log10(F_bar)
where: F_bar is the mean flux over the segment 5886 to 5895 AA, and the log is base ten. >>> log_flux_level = 0.96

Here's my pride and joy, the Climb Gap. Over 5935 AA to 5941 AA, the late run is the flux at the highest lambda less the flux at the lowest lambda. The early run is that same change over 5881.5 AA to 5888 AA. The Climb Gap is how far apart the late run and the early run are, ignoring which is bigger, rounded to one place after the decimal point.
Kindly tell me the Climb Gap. 2.2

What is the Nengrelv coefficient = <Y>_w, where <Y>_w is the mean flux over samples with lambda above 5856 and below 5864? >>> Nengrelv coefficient 10.77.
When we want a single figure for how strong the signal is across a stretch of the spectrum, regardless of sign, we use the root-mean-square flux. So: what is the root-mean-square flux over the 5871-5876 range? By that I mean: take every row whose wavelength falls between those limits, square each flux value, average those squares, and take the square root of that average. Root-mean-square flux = 11.2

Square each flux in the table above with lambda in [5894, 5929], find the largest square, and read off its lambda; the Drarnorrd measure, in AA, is 5916.13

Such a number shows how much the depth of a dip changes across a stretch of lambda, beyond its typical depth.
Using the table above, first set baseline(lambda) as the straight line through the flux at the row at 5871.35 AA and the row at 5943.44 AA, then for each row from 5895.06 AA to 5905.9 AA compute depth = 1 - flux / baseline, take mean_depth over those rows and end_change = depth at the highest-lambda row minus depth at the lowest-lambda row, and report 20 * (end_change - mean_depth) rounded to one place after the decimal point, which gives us -4.6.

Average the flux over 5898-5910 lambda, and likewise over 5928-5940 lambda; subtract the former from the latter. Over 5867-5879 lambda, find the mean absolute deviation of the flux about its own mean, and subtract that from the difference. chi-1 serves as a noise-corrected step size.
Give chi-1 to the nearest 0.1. 0.5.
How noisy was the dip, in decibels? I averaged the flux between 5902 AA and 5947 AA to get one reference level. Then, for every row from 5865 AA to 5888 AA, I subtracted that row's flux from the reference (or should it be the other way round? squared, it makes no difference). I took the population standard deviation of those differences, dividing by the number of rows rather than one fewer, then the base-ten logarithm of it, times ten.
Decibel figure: -2.4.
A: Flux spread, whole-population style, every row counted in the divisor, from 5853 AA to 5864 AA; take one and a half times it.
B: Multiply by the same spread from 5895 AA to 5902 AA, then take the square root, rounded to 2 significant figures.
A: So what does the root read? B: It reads 0.24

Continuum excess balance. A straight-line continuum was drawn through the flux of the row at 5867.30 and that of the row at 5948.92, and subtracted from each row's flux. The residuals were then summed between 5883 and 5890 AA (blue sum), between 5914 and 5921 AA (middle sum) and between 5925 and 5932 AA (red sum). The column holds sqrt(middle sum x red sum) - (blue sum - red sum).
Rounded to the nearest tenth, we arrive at 8.4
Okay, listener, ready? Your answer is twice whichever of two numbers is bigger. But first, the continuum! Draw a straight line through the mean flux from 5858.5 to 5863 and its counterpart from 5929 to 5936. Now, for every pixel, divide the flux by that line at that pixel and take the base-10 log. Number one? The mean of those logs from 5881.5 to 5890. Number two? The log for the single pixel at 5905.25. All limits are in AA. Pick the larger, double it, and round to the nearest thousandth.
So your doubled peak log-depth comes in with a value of -0.020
